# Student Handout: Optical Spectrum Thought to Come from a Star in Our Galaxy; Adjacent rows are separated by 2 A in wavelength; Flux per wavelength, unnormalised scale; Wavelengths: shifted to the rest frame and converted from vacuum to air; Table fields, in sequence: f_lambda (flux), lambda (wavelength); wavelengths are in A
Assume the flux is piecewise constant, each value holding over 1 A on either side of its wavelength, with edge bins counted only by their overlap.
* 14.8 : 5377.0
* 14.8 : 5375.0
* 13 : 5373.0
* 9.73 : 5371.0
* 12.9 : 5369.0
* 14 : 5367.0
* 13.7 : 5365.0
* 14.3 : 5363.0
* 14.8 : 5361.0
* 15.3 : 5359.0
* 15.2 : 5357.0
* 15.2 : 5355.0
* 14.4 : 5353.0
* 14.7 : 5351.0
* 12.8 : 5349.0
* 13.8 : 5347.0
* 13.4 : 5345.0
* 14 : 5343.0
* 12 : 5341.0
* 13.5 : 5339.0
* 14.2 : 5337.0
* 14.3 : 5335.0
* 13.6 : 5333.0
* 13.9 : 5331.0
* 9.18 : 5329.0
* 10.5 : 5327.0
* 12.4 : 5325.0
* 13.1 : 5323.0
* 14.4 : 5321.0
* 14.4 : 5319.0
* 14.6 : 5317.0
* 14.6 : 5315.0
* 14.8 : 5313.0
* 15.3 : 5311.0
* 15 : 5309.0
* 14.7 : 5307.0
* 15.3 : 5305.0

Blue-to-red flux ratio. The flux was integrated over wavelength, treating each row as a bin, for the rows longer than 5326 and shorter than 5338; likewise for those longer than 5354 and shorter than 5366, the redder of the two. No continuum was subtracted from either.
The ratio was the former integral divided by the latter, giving 0.86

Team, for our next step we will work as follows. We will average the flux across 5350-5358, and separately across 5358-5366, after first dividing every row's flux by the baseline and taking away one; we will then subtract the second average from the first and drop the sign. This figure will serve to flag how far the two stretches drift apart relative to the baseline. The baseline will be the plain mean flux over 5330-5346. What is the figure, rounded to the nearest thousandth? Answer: 0.026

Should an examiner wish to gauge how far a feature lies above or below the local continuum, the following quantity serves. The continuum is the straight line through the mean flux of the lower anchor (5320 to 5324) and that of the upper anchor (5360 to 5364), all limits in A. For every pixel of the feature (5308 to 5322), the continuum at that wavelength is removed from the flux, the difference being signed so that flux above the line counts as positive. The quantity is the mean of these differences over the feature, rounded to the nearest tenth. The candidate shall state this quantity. 1.1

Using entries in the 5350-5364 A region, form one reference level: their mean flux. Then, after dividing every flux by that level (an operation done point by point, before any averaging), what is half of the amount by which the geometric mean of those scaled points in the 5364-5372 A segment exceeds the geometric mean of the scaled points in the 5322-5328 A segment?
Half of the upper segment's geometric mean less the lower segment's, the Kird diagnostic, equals 0.017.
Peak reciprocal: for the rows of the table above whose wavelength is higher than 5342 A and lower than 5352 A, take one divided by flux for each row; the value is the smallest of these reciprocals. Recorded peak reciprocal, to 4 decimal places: 0.0680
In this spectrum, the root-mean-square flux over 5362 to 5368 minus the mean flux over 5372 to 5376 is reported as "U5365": 0.1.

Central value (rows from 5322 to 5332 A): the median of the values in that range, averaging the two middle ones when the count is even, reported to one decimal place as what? 12.4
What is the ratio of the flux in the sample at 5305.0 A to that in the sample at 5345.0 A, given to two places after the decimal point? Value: 1.14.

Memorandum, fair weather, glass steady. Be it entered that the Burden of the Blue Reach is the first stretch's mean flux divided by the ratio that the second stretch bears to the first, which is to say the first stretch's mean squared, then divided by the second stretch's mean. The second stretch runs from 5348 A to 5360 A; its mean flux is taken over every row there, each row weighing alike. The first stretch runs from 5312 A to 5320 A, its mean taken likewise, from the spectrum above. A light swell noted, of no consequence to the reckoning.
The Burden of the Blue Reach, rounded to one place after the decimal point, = 14.6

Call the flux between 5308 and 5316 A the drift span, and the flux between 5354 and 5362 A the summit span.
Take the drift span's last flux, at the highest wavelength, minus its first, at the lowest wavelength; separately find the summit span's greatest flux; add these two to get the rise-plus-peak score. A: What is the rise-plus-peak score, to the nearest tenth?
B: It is 14.9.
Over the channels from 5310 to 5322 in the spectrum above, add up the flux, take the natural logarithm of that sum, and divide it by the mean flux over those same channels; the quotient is 0.305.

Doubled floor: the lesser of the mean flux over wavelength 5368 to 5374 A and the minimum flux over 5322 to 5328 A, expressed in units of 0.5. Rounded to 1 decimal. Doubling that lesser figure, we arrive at 21.0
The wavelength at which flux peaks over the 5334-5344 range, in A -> 5335.0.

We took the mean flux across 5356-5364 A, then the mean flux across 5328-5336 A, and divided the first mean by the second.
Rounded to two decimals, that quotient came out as 1.17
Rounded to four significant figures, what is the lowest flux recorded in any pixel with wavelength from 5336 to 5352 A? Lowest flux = 12.00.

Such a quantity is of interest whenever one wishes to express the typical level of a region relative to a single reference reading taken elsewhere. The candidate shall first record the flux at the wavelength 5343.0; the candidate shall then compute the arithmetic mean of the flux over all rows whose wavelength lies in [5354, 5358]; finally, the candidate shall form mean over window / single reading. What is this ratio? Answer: 1.09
